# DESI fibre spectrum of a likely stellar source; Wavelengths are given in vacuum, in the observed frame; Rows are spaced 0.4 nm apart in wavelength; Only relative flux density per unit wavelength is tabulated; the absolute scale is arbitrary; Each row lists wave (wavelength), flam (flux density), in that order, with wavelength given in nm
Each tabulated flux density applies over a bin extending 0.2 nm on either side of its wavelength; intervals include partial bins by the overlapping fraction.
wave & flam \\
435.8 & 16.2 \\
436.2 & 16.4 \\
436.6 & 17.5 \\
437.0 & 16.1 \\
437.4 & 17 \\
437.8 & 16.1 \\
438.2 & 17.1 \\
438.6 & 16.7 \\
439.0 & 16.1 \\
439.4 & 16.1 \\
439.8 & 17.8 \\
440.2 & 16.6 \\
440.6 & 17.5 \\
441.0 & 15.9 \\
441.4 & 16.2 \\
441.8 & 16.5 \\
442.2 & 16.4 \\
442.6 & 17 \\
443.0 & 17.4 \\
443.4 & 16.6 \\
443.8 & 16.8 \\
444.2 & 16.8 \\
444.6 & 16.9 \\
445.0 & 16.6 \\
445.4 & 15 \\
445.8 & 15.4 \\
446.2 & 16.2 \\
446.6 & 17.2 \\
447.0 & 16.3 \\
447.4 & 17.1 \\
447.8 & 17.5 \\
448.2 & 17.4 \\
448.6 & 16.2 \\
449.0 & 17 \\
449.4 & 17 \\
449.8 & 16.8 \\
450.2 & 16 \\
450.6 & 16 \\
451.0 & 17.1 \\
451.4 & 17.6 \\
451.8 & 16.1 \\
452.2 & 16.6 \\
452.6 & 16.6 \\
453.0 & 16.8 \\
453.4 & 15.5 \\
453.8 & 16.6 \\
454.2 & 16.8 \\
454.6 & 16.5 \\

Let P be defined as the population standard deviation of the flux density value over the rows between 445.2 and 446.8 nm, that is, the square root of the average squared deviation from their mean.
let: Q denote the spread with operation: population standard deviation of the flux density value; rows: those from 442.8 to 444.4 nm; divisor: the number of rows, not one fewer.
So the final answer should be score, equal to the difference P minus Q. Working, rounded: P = 0.84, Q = 0.30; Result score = 0.54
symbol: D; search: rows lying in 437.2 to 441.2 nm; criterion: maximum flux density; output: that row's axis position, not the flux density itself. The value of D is 439.8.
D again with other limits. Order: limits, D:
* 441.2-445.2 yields 443.0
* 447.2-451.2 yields 447.8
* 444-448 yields 447.8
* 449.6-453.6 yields 451.4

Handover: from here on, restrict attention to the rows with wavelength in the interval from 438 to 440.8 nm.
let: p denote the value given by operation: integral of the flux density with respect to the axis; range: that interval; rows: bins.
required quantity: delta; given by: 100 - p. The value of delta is 52.8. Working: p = 47.16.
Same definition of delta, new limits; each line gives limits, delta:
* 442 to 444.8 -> 52.8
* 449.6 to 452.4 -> 53.5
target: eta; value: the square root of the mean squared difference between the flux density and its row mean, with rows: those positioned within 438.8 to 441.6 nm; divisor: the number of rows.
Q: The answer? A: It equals 0.70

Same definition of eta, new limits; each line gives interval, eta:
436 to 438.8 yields 0.49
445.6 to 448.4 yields 0.72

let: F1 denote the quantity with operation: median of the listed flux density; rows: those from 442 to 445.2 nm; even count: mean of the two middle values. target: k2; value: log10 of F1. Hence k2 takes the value 1.23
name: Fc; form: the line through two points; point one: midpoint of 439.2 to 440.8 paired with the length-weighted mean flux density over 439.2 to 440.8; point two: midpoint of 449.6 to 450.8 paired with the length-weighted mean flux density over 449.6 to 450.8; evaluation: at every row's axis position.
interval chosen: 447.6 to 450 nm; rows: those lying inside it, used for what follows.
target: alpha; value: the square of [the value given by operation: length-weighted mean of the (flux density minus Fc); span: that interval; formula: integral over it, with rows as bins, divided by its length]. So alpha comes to 0.38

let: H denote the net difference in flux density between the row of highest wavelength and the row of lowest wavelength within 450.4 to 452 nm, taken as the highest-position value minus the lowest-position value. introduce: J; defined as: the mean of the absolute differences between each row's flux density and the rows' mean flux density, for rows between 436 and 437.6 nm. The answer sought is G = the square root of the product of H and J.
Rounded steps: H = 0.10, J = 0.50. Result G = 0.2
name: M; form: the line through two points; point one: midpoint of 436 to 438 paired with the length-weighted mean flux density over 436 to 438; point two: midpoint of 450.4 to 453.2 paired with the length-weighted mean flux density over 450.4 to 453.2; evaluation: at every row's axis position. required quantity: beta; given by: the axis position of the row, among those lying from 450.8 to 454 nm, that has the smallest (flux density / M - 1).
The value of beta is 453.4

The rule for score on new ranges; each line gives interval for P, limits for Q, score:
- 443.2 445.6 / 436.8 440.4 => 0.09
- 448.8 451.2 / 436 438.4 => -0.06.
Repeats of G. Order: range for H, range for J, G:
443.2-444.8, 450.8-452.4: 0.4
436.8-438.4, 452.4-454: 0.7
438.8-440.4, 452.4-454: 0.5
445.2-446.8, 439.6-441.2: 1.2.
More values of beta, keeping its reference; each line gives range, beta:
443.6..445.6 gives 445.4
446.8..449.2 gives 448.6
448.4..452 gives 450.6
